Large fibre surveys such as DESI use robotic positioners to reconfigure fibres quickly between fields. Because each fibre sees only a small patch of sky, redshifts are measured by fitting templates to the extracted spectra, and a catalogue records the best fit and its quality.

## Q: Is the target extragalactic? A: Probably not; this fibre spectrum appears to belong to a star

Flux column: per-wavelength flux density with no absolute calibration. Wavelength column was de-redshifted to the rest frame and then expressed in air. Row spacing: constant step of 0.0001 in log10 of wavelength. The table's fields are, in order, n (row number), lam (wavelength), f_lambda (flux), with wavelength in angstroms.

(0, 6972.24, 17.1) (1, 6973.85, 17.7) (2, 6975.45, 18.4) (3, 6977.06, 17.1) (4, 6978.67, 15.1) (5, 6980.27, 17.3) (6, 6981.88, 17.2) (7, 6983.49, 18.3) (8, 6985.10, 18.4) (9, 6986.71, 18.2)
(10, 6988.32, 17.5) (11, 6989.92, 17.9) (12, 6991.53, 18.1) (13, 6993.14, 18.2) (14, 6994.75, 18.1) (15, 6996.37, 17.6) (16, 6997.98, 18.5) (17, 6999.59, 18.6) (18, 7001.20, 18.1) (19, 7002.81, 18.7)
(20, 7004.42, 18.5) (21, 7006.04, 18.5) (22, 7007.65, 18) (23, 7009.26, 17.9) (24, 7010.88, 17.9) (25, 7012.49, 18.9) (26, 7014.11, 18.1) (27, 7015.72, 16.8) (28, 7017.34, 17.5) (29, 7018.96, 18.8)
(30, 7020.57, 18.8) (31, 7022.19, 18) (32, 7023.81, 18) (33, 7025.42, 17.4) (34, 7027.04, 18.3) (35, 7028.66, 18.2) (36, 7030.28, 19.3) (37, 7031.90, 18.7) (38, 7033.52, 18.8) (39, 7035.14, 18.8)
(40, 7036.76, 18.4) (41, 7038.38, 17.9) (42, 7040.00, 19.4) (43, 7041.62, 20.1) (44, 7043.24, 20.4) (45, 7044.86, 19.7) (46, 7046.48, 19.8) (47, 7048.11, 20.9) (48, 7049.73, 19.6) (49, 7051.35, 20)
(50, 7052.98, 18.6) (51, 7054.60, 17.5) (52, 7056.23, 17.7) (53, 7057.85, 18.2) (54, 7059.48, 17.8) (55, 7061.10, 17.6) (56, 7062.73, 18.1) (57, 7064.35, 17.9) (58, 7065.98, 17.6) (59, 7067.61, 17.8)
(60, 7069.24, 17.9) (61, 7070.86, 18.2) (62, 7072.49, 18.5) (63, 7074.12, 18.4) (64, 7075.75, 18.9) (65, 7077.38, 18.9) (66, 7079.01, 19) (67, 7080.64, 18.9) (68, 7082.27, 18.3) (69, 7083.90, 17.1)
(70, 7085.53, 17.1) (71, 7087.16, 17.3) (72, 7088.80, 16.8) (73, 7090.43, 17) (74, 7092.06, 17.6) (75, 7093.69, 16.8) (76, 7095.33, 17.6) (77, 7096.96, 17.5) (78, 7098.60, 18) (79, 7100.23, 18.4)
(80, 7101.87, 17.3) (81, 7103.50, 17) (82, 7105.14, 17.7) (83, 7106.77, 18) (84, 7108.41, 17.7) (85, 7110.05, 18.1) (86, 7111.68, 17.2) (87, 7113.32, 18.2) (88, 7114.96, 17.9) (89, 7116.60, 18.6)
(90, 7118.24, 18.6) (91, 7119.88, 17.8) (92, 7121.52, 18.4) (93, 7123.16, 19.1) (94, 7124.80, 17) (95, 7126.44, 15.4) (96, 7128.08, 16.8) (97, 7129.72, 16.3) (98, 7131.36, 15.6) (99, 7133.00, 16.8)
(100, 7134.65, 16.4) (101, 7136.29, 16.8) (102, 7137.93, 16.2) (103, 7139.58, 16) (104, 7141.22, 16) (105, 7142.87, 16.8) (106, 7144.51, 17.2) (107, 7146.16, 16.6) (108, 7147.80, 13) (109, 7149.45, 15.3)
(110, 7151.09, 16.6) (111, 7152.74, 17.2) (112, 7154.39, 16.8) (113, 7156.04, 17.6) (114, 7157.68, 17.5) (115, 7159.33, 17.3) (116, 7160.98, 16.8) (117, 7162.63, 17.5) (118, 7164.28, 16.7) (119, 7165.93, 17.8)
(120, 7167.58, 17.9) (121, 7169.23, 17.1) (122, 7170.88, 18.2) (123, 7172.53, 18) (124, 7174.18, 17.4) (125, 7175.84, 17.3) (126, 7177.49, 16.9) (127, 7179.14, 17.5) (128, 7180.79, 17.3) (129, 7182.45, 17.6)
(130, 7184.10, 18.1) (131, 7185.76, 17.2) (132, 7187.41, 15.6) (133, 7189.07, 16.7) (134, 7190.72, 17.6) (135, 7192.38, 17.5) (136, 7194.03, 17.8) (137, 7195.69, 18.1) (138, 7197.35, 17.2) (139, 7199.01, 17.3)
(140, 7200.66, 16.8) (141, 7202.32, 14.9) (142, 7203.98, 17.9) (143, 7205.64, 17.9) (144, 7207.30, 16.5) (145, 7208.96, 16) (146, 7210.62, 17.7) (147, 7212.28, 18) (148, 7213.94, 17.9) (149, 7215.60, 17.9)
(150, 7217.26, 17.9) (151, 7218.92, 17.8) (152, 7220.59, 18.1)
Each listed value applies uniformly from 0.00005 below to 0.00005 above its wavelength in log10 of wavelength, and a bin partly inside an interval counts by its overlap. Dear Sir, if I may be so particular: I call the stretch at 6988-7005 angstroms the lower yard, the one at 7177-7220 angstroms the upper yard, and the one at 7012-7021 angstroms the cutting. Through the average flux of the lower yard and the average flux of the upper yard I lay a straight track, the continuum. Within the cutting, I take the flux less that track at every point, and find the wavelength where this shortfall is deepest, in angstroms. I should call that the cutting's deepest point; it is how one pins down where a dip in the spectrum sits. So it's 7015.72 angstroms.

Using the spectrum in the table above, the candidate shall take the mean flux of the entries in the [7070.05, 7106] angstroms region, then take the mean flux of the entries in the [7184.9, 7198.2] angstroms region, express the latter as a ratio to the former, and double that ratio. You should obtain 1.93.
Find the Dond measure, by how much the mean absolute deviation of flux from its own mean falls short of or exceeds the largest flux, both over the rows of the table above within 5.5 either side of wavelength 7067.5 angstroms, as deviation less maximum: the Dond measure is -18.3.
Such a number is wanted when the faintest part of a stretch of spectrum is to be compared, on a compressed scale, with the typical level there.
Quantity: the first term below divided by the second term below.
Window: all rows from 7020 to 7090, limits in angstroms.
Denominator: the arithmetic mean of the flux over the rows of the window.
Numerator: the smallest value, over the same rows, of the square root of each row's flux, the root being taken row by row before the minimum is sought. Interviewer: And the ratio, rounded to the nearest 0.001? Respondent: 0.222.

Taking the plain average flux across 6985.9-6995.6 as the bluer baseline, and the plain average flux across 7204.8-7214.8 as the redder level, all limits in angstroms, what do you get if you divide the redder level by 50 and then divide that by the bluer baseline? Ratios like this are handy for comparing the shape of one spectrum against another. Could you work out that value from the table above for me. 0.0193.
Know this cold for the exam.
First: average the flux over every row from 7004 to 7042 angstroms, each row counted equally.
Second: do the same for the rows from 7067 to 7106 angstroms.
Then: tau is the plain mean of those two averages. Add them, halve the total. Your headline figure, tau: 18.1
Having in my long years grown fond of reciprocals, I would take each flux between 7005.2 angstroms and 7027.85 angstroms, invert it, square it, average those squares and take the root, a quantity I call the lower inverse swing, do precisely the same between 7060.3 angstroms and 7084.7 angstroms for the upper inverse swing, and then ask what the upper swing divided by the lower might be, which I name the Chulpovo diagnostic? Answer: 0.99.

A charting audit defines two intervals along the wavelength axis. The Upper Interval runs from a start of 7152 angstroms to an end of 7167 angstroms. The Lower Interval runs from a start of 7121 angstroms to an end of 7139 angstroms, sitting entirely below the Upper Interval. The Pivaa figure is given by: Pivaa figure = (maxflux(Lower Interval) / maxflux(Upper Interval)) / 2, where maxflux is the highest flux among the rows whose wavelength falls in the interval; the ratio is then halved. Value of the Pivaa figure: 0.537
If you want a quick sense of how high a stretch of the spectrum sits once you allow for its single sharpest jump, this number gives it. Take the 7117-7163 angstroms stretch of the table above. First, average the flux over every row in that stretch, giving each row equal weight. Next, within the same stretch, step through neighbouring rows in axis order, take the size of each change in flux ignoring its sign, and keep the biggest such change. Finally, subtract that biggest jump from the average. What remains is 13.2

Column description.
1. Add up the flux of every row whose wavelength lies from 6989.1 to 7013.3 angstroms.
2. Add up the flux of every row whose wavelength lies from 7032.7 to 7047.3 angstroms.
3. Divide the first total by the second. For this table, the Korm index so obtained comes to 1.6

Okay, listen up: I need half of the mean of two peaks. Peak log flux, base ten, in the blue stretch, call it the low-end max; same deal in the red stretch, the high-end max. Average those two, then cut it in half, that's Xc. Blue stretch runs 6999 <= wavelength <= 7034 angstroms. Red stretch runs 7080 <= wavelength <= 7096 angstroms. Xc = 0.641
